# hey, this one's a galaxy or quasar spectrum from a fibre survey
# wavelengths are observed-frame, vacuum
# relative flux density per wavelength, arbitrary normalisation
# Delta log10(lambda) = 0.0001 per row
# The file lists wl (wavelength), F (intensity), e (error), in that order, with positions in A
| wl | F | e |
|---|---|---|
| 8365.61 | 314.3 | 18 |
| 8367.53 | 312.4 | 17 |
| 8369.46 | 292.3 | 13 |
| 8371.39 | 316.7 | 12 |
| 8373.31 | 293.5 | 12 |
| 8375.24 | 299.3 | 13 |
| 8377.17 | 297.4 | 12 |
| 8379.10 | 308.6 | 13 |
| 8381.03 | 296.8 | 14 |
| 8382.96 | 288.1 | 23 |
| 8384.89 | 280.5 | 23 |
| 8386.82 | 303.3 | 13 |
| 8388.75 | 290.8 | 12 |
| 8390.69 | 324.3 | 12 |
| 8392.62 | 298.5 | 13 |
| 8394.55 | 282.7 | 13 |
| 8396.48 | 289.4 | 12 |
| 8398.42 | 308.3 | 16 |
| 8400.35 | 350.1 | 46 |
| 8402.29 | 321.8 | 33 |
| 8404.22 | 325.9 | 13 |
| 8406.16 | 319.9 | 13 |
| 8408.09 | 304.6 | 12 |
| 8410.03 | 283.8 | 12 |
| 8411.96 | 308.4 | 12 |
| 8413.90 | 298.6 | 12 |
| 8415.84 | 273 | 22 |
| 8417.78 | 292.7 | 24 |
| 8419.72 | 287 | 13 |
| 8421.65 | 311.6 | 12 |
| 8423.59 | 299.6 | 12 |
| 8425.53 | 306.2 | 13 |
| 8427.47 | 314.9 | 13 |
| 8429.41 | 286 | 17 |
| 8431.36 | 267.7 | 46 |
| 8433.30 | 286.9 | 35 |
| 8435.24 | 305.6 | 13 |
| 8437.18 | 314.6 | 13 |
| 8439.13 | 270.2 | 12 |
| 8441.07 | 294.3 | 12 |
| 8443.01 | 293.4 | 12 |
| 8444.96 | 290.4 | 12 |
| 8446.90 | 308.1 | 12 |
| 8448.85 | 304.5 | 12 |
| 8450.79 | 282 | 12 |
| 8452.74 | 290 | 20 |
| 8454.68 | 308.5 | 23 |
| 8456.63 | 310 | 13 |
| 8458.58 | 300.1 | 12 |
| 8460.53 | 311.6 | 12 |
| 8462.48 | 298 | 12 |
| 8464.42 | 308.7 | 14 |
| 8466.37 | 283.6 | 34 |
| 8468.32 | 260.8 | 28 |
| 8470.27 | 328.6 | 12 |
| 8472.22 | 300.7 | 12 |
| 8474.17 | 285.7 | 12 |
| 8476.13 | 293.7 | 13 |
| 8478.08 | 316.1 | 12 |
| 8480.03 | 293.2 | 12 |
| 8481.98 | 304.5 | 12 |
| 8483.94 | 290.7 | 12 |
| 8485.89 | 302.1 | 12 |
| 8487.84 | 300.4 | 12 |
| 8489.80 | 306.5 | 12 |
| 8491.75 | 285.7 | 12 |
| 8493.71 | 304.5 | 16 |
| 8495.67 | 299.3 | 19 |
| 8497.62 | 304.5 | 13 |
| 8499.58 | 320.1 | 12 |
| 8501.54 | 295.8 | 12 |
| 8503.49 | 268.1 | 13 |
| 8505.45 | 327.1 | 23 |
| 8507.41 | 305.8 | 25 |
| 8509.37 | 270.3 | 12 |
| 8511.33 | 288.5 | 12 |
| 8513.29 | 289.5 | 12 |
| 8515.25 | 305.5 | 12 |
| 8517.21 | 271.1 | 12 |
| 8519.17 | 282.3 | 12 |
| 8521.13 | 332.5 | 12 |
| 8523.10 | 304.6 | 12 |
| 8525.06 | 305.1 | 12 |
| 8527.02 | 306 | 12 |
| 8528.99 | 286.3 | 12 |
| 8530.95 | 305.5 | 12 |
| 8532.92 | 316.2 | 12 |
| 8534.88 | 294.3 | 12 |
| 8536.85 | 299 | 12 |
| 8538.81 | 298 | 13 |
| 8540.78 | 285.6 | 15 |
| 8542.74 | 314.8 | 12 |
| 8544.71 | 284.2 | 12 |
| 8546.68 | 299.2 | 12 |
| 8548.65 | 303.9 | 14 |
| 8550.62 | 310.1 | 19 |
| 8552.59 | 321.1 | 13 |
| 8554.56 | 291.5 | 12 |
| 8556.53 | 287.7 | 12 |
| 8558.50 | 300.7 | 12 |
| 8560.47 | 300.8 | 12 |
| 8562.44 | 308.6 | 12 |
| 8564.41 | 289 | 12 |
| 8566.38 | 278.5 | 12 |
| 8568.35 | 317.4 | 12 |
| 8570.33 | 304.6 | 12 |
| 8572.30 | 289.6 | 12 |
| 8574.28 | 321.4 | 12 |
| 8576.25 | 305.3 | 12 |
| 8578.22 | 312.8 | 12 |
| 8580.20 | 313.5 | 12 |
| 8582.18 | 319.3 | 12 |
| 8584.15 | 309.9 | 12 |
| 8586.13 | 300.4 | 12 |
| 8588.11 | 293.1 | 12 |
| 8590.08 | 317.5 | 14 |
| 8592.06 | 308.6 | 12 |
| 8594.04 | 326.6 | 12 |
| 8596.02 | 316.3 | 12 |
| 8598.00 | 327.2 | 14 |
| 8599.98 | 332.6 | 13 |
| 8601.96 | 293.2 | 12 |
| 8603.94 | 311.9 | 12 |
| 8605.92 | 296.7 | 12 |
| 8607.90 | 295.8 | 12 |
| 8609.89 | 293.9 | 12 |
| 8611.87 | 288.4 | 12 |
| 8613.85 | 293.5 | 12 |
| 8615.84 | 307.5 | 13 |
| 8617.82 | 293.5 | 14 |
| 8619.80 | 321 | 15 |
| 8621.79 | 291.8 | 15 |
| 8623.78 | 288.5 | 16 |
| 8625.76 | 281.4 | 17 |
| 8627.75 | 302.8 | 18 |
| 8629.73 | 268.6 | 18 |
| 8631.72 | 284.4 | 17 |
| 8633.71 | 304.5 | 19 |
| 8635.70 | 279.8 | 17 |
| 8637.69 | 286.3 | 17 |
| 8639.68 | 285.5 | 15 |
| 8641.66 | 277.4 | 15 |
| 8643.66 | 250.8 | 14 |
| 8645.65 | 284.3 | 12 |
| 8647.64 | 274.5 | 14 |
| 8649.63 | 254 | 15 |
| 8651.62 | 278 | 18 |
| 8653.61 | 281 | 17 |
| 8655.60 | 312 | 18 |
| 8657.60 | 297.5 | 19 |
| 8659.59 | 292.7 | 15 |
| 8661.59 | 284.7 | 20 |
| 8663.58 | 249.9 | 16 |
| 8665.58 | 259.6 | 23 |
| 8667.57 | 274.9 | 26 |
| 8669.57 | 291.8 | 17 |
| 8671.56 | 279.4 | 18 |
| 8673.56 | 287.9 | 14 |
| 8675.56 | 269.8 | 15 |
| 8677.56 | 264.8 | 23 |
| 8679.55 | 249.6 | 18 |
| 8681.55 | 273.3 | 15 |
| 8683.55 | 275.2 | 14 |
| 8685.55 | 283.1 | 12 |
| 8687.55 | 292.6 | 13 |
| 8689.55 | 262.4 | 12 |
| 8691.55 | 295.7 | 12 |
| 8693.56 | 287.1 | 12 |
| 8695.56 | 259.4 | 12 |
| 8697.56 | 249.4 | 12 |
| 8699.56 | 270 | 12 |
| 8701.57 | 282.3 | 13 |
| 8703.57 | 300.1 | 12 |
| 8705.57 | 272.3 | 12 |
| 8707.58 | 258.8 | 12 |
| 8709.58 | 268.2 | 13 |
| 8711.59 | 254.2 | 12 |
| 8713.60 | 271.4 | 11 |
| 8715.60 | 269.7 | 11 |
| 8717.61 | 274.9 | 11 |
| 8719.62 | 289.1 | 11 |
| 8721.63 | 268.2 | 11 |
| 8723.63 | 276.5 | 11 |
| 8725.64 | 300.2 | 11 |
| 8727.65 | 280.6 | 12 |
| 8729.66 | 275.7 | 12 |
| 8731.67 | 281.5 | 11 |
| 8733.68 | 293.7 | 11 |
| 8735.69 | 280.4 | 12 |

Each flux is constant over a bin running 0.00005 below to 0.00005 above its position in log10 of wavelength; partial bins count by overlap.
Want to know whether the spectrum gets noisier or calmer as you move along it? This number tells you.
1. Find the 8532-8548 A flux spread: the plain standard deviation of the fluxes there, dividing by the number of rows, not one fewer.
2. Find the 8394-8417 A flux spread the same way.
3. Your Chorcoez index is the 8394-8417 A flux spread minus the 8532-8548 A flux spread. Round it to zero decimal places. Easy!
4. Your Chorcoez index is 10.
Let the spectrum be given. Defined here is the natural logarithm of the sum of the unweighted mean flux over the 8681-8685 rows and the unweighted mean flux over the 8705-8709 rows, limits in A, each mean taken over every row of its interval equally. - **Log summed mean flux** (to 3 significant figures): 6.29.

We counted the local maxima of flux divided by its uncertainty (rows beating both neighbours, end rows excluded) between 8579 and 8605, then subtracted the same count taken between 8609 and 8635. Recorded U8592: -1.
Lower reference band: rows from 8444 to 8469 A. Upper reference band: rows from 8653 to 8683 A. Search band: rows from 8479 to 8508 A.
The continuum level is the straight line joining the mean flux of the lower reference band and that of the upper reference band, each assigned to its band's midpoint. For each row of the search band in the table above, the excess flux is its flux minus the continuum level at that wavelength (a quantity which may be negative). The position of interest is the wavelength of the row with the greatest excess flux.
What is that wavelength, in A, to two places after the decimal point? 8505.45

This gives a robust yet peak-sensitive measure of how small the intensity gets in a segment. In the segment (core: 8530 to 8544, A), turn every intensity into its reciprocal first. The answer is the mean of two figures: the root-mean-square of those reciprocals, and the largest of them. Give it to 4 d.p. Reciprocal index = 0.0034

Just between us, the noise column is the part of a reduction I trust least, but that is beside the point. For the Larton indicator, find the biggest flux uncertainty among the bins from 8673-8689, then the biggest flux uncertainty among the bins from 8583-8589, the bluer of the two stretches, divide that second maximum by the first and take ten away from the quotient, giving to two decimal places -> -9.48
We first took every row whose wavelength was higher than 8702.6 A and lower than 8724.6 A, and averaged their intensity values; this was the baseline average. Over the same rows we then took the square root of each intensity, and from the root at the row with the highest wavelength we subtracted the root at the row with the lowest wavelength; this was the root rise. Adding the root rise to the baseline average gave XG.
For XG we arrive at 272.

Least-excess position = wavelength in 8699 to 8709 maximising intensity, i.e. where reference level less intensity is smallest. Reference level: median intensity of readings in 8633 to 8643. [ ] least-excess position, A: 8703.57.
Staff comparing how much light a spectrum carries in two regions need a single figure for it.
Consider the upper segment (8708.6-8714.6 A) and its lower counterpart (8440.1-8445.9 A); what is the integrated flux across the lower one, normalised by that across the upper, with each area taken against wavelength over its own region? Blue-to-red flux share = 1.07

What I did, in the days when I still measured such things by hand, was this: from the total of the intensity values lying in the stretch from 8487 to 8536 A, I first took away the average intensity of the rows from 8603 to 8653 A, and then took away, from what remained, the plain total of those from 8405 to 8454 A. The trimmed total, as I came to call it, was -206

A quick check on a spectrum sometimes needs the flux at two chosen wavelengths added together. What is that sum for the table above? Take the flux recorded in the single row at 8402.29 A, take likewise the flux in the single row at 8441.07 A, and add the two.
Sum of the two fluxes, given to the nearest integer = 616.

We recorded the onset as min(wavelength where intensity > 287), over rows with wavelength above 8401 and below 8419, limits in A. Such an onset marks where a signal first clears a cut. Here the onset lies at 8402.29 A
